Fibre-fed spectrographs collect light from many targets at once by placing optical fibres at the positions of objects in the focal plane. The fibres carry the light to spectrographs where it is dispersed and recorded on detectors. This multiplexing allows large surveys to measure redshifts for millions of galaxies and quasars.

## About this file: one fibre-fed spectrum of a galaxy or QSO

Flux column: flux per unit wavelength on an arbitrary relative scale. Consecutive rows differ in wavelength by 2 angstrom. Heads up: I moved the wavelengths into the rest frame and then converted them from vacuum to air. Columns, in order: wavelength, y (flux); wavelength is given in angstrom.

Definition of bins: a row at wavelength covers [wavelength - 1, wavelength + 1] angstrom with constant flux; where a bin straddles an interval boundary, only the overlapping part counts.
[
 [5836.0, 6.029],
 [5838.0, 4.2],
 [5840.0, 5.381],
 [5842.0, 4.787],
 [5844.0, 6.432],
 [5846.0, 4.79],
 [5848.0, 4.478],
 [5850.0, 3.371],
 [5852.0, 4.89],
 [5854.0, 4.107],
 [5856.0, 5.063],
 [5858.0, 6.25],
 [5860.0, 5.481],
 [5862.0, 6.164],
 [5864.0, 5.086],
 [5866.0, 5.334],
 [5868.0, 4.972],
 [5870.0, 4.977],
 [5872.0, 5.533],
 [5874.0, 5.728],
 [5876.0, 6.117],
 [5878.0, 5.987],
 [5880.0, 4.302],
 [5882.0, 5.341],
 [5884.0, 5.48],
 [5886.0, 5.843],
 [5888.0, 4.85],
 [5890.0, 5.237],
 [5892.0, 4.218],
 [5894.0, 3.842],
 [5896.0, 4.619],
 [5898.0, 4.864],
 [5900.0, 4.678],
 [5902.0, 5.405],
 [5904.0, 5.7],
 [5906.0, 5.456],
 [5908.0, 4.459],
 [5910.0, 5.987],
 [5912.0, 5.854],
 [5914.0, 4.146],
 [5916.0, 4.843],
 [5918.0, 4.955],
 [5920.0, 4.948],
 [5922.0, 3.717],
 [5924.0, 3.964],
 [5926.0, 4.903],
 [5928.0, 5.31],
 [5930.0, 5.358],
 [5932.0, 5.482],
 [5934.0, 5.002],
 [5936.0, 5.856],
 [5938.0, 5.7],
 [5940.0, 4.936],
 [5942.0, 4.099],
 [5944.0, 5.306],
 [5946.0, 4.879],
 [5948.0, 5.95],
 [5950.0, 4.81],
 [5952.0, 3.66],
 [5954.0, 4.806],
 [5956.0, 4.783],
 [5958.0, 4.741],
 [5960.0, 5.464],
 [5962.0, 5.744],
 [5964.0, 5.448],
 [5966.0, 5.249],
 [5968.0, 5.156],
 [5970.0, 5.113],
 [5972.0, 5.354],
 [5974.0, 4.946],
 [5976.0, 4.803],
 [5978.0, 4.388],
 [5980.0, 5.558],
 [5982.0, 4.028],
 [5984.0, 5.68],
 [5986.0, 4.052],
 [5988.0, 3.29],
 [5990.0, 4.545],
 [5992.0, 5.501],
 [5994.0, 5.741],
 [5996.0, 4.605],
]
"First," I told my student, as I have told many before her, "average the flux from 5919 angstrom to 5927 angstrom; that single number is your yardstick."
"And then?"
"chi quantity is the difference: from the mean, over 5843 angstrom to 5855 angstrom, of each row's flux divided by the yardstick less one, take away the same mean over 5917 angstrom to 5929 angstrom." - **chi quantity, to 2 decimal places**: 0.01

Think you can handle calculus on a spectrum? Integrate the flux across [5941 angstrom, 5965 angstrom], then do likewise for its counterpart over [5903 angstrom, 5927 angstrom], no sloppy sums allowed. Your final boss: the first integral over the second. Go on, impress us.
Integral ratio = 1.01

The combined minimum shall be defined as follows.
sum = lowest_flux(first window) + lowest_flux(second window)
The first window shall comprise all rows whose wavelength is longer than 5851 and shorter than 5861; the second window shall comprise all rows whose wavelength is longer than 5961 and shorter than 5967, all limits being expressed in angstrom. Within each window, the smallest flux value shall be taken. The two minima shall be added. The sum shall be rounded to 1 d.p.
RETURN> 9.4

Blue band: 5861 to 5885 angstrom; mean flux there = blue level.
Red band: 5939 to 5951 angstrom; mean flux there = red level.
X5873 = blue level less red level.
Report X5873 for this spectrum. 0.4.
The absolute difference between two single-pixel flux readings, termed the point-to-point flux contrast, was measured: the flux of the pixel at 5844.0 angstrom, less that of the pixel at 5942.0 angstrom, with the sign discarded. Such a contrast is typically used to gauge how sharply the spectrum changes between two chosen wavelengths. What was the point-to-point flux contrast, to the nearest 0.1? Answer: 2.3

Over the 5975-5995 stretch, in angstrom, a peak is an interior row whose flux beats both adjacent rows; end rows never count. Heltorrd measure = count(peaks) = 2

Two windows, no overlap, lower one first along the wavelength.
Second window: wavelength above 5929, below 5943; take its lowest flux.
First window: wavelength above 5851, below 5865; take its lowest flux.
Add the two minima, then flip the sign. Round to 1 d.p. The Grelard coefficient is -8.2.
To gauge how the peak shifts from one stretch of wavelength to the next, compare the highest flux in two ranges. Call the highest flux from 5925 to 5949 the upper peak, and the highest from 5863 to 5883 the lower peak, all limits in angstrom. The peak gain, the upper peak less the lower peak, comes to -0.2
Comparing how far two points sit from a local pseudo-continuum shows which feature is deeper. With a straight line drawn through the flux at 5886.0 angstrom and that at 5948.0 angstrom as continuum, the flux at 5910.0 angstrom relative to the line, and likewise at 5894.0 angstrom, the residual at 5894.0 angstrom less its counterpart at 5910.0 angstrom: -2.1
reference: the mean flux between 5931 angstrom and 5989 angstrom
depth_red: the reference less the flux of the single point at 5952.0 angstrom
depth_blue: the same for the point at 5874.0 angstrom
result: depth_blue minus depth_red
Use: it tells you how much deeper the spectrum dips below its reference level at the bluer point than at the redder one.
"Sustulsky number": -2.07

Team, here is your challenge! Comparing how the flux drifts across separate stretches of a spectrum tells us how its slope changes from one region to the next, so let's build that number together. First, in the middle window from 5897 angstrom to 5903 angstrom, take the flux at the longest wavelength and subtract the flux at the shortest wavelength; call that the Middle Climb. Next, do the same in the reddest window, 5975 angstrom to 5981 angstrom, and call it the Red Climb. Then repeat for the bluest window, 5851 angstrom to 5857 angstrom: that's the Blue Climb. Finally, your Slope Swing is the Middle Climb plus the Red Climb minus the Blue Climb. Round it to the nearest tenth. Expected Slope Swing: 1.1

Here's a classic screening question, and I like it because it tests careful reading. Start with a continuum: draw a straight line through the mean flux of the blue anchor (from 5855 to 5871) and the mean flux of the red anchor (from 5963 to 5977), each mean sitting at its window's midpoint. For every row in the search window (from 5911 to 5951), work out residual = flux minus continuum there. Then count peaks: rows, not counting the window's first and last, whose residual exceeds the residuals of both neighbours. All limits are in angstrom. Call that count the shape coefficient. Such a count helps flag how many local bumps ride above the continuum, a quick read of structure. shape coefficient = 5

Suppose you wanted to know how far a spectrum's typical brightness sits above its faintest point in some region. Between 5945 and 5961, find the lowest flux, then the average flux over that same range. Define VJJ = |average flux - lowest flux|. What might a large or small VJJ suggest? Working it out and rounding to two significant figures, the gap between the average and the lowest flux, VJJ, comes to 1.2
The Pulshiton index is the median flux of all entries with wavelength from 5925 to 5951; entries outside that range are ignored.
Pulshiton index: 5.31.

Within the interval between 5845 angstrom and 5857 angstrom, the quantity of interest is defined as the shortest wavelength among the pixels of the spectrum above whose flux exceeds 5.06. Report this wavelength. 5856.0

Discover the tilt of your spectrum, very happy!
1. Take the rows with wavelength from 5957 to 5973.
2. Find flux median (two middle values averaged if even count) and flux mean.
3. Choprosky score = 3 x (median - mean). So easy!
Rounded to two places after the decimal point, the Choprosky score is 0.05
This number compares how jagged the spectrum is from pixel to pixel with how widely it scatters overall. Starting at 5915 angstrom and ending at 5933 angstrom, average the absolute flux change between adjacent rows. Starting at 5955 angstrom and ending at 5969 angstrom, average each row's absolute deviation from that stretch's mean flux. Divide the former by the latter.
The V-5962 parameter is 1.36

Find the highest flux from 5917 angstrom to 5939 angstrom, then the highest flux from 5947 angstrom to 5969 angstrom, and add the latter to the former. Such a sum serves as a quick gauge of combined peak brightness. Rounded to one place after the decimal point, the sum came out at 11.8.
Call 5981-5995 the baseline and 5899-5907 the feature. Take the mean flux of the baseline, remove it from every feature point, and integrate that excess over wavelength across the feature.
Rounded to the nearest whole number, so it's 5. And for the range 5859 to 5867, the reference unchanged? 7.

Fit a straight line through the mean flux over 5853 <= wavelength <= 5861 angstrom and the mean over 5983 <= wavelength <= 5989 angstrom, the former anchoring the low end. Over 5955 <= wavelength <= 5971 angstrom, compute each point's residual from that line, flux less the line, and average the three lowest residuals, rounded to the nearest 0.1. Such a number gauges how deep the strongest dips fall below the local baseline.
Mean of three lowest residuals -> 0.4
